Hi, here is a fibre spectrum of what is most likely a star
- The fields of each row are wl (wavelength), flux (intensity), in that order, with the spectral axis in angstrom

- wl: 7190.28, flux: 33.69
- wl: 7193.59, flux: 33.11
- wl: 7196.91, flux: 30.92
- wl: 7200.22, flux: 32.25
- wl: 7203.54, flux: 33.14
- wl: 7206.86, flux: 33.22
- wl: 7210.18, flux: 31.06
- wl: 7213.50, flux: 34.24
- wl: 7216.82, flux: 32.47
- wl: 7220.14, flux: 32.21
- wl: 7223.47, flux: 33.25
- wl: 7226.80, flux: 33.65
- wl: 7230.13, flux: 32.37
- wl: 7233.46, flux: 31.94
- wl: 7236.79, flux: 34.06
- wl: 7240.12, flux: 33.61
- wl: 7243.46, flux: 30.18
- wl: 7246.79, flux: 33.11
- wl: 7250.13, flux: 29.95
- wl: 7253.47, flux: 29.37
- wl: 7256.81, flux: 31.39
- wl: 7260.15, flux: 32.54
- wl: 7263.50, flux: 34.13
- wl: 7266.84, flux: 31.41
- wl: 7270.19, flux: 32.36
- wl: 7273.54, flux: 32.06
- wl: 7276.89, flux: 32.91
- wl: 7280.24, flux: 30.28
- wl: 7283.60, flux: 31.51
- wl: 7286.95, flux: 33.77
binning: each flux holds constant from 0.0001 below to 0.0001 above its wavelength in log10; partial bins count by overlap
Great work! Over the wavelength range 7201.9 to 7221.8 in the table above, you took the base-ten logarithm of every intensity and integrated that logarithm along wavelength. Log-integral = 30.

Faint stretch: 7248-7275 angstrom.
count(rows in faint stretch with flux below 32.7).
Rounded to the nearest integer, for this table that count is 7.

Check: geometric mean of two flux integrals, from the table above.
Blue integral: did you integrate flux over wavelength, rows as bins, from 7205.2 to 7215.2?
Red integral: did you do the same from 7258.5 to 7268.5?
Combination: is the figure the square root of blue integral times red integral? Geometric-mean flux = 328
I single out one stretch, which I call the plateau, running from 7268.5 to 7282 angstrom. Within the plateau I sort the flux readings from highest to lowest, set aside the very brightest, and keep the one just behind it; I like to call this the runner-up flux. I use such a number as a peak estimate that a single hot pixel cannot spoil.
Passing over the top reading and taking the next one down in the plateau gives 32.36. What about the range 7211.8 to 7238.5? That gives 34.06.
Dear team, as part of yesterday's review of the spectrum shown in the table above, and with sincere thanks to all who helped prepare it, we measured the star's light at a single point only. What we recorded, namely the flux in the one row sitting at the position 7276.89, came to 32.91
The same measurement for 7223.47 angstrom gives 33.25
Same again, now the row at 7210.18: 31.06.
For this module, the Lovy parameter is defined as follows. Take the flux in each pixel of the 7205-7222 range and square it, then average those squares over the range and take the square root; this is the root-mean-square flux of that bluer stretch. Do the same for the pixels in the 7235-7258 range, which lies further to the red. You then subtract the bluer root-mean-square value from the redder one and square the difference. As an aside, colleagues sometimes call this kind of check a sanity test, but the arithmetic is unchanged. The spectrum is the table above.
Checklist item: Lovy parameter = 0.9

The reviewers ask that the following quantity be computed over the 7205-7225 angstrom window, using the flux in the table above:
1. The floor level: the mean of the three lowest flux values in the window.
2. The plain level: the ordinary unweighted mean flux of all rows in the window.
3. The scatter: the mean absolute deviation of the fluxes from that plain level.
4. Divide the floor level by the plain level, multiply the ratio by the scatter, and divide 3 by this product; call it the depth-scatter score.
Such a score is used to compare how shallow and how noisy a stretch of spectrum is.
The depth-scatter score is 3.72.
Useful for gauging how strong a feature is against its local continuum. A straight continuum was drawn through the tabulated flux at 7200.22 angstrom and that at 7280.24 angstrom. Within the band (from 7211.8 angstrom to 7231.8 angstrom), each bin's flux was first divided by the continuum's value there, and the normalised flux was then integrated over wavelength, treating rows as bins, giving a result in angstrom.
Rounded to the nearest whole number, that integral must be 21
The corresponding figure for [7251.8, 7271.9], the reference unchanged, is 21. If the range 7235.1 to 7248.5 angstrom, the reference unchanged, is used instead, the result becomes 14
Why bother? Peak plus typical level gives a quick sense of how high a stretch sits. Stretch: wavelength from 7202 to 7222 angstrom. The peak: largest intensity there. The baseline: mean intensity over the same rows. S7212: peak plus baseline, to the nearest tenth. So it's 67.0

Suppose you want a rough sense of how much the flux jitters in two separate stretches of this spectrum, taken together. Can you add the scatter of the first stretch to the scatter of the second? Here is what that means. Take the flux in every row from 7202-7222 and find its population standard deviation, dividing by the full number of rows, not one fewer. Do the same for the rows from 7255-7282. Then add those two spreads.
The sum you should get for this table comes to 2.06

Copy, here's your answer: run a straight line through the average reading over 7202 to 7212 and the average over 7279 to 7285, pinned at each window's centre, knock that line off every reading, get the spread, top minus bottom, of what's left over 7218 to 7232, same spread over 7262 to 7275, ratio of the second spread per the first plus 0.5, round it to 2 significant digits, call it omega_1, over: 2.2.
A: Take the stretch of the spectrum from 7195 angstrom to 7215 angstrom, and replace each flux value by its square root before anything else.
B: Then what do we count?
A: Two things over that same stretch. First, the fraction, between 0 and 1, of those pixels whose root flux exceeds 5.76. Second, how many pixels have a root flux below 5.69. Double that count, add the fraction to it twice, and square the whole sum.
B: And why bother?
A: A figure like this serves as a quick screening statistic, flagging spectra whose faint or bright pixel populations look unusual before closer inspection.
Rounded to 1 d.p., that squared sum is 44.4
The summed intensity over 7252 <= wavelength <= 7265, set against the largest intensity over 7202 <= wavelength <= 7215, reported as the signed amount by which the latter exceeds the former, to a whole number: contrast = -93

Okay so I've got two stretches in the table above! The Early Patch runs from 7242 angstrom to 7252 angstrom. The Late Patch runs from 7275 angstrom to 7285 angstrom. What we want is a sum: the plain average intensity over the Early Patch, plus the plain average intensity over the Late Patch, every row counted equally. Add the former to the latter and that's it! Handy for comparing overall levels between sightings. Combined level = 62.6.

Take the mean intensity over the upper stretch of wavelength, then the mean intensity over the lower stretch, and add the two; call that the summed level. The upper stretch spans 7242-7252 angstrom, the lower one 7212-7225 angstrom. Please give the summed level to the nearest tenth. 64.1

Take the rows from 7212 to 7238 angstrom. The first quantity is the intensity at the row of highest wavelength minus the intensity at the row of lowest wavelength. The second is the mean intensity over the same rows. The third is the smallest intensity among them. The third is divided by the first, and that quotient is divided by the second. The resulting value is -5.4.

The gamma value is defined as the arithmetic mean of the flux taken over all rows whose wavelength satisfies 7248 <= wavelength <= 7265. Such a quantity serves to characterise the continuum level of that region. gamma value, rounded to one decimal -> 31.5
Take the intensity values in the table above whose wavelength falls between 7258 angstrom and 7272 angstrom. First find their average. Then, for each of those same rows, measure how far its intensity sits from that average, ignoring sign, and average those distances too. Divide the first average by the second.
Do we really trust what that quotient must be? 43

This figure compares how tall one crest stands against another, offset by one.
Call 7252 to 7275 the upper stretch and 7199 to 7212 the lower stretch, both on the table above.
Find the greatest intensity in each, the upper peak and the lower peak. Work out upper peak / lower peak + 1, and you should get 2.03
